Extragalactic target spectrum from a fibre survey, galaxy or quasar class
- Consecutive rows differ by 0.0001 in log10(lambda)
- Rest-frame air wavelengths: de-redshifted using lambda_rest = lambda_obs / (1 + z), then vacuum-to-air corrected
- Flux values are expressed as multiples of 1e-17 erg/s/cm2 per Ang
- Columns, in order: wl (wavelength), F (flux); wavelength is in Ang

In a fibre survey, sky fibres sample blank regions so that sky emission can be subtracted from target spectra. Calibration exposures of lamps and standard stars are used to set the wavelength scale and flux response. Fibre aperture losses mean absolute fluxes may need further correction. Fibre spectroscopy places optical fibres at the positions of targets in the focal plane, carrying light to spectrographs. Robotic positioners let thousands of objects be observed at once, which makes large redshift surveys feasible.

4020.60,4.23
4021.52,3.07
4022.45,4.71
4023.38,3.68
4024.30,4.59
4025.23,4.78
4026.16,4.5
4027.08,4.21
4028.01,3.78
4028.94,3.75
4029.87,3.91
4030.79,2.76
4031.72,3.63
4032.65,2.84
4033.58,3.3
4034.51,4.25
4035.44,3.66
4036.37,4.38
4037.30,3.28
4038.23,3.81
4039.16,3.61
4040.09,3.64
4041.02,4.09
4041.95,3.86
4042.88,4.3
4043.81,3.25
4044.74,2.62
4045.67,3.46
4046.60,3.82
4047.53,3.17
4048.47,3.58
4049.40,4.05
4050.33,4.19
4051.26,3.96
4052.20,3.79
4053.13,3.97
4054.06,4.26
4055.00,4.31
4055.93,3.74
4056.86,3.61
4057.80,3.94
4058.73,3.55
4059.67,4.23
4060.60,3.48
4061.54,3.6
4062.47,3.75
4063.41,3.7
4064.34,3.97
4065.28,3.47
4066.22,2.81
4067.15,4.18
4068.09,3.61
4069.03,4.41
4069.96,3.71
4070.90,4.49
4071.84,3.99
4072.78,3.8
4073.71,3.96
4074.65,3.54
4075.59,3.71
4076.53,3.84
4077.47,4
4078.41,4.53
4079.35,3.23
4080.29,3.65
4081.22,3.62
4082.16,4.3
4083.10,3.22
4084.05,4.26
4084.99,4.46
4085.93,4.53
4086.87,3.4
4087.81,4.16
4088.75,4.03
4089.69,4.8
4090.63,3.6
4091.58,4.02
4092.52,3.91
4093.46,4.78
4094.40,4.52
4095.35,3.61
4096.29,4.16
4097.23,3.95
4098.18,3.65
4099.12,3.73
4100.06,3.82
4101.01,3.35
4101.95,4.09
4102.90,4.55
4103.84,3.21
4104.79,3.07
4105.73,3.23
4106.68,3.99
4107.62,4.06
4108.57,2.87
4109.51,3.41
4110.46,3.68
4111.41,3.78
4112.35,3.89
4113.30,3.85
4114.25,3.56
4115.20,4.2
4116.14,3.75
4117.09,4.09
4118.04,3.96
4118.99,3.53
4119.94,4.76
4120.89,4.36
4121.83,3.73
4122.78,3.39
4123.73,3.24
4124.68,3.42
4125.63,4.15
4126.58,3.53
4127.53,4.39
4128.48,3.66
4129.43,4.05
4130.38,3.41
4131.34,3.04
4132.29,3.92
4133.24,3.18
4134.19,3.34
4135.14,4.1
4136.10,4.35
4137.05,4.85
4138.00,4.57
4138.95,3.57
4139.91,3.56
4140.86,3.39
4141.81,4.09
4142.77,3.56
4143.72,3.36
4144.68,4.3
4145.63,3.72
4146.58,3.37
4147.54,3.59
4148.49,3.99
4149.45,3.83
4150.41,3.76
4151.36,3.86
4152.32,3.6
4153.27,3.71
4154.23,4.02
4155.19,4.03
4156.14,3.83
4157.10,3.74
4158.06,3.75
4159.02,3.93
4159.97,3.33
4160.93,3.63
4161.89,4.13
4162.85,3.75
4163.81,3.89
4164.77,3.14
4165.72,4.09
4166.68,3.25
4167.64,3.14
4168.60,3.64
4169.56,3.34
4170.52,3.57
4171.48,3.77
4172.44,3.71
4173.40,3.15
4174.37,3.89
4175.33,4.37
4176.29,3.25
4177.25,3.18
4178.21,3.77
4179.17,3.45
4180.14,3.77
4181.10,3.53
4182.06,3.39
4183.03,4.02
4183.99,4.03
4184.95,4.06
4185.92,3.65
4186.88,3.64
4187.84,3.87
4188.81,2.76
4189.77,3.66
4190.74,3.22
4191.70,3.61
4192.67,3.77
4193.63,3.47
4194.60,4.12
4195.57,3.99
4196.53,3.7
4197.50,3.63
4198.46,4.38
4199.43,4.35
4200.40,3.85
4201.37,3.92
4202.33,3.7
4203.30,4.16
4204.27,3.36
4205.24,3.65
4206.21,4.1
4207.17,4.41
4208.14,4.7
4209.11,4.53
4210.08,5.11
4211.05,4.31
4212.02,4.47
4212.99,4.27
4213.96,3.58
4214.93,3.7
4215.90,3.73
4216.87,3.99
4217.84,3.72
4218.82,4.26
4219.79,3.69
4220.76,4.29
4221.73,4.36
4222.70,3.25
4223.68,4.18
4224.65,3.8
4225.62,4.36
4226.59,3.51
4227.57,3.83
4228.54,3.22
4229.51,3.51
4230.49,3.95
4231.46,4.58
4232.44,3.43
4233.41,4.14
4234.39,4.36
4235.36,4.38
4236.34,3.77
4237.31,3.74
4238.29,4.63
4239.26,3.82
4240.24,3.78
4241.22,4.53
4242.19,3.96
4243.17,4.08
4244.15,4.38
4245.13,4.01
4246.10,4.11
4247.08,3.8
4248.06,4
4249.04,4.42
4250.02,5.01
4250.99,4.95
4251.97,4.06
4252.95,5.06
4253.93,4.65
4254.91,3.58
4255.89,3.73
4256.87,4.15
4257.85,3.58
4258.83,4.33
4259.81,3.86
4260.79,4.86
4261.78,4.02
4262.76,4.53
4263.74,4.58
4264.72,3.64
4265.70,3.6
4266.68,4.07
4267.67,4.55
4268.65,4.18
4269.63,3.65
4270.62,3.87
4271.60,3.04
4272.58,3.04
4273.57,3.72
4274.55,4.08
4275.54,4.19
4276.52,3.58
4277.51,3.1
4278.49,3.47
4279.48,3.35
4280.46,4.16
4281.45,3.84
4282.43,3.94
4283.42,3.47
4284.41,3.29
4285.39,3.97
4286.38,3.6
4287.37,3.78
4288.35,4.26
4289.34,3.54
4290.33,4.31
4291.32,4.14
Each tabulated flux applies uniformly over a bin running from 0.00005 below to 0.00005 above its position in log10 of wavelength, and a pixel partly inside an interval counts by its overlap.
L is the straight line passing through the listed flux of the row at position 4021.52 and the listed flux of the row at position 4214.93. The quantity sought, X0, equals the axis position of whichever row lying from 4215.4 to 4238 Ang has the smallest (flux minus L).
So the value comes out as 4228.54 Ang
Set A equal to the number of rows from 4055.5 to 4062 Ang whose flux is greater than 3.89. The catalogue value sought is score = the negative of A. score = -2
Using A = 2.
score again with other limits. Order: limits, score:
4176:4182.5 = 0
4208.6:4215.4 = -5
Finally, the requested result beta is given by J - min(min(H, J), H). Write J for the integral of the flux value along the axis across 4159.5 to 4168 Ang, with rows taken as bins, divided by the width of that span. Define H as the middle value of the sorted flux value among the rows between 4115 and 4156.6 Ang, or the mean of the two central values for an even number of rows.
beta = 0.00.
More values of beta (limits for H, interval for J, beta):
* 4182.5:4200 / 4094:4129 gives 0.05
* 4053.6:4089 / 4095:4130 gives 0.00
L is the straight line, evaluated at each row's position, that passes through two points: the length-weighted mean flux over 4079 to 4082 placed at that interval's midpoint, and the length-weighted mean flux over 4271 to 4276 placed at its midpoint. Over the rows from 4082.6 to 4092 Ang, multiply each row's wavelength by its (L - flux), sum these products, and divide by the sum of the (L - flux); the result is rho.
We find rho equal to 4087.7 Ang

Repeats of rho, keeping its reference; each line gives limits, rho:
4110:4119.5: 4115.0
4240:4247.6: 4243.5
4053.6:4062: 4056.1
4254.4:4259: 4257.9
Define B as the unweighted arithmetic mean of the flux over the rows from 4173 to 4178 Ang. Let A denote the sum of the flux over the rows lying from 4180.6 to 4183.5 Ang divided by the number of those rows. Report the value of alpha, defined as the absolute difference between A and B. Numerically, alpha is 0.08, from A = 3.65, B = 3.6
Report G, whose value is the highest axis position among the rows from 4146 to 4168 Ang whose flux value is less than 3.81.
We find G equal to 4167.64 Ang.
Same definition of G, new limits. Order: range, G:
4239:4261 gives 4257.85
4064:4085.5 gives 4083.10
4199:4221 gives 4219.79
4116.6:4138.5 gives 4134.19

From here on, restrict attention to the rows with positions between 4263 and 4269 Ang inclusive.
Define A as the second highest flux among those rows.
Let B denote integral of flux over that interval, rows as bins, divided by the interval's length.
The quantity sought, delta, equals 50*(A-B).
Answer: 21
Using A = 4.55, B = 4.1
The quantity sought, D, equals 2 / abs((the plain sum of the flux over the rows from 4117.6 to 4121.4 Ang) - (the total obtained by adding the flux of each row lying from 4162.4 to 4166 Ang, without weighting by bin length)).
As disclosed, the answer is 1.15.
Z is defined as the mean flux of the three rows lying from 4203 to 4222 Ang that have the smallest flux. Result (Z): 3.5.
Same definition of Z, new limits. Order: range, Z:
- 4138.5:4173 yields 3.2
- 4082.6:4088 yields 3.6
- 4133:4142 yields 3.3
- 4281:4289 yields 3.5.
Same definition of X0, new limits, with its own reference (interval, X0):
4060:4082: 4066.22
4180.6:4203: 4188.81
